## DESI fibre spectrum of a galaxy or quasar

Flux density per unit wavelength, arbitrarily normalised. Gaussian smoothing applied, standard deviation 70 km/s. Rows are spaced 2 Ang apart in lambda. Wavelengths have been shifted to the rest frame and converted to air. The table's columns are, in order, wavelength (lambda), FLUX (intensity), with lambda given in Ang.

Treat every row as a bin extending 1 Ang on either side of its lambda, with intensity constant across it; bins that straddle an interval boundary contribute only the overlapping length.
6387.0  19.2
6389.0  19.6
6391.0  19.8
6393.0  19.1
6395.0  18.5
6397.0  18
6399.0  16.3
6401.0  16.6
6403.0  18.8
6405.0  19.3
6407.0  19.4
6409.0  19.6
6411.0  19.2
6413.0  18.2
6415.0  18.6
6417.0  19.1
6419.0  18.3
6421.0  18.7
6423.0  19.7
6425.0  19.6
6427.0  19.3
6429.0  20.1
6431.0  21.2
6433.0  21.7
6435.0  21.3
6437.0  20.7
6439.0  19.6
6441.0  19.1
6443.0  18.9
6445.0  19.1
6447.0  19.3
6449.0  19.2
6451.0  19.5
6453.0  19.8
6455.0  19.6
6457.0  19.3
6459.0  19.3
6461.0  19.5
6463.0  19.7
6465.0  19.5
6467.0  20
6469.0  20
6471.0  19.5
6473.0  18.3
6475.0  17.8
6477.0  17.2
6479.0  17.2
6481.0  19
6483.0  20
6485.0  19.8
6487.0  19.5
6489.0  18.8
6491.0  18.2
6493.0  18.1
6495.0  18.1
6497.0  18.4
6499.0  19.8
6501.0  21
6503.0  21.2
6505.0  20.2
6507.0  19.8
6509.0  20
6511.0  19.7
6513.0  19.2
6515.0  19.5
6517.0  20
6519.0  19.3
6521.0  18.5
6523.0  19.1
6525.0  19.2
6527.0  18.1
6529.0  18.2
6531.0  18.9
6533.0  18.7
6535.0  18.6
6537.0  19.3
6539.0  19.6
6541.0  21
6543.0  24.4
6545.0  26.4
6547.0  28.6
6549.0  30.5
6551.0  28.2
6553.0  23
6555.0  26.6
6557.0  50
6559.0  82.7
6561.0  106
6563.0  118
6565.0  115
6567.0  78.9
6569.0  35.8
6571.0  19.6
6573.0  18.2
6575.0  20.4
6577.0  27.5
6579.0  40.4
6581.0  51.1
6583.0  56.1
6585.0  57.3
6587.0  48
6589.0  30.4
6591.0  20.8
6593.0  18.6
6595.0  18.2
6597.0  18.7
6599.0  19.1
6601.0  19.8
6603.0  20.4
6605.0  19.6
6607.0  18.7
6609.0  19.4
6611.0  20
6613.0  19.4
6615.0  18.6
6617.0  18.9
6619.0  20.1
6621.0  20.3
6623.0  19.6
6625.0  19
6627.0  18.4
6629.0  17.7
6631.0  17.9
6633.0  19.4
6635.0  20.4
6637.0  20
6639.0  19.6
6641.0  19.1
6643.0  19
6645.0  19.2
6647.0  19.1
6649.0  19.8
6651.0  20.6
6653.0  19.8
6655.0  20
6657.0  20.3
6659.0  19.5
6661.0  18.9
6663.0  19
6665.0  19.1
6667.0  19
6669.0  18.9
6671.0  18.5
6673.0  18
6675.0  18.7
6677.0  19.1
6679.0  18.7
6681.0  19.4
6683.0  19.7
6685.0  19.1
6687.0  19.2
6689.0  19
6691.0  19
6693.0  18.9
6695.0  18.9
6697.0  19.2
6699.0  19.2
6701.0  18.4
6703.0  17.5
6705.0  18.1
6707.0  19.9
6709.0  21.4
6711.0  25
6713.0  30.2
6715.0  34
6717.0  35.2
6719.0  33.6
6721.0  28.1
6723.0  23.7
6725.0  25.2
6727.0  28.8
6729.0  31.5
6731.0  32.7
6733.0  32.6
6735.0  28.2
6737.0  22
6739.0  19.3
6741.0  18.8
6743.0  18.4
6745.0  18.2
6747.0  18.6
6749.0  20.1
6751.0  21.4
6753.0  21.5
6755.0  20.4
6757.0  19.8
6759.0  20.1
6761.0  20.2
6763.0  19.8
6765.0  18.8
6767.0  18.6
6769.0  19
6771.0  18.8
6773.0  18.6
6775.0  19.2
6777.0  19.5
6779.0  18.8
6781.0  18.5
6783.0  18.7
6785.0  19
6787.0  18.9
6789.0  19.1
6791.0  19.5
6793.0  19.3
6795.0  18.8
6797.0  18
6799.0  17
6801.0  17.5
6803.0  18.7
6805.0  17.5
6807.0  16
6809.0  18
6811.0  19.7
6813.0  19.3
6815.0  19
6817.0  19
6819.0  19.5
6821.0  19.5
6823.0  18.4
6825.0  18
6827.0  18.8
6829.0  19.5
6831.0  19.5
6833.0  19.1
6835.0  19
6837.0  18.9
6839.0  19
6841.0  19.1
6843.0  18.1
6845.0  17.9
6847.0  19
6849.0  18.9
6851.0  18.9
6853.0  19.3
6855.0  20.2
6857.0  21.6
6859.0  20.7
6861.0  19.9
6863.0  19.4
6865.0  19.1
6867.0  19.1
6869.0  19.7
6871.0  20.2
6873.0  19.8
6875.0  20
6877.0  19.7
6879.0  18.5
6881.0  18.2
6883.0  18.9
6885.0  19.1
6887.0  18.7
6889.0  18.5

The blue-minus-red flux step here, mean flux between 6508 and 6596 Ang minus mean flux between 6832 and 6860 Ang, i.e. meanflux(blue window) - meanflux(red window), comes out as 15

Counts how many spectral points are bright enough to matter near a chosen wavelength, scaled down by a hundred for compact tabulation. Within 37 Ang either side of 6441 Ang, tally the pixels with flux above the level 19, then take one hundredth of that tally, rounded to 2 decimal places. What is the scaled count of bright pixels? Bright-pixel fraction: 0.29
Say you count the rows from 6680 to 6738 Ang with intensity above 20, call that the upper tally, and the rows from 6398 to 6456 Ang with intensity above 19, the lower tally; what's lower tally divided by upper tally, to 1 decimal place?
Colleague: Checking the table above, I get 1.4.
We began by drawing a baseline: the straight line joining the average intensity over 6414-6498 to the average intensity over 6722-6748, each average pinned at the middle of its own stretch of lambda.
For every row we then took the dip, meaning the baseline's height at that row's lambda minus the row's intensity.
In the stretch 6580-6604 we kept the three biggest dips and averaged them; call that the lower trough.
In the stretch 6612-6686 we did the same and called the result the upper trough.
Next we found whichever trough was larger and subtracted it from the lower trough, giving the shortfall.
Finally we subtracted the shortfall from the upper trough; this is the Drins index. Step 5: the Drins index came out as 6.6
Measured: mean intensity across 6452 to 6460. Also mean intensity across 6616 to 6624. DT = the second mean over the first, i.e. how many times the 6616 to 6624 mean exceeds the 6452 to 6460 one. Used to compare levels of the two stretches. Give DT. 1.01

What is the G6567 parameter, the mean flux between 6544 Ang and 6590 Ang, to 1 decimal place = 48.6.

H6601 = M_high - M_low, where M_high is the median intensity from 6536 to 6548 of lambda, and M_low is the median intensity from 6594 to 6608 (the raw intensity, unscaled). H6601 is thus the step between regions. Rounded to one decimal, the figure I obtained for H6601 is 3.6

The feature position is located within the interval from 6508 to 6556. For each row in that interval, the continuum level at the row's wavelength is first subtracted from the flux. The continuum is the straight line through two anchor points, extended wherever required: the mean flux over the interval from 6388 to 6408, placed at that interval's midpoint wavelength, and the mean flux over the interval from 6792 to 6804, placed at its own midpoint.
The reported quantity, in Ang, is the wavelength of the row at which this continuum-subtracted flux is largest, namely 6549.0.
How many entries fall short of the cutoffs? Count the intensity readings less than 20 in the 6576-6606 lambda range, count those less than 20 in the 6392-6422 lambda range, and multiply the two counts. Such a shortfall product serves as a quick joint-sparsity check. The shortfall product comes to 90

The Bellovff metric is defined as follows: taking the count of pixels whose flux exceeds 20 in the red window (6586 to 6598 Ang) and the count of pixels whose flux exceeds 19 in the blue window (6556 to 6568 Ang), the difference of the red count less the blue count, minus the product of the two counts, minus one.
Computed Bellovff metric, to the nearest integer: -22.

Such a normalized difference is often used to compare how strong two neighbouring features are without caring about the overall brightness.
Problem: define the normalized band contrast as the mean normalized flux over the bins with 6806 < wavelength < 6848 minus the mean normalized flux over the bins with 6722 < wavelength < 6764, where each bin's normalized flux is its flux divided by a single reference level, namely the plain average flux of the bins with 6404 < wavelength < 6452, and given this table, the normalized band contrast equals -0.21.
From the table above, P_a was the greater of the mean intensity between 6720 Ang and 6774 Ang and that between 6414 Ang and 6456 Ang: 22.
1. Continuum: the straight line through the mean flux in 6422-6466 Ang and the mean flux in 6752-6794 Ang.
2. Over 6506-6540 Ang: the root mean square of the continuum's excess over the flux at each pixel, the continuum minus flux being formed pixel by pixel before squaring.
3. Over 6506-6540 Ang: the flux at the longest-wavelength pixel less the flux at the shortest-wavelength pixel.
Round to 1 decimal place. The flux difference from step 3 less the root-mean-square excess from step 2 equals -1.0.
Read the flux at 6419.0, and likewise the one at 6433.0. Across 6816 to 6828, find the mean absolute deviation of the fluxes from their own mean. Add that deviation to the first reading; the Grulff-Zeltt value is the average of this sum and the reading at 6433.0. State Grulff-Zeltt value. 20.2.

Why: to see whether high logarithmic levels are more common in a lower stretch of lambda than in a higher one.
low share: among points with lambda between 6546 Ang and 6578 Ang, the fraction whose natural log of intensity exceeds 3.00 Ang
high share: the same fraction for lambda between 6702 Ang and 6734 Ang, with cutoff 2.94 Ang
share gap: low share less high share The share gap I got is 0.0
